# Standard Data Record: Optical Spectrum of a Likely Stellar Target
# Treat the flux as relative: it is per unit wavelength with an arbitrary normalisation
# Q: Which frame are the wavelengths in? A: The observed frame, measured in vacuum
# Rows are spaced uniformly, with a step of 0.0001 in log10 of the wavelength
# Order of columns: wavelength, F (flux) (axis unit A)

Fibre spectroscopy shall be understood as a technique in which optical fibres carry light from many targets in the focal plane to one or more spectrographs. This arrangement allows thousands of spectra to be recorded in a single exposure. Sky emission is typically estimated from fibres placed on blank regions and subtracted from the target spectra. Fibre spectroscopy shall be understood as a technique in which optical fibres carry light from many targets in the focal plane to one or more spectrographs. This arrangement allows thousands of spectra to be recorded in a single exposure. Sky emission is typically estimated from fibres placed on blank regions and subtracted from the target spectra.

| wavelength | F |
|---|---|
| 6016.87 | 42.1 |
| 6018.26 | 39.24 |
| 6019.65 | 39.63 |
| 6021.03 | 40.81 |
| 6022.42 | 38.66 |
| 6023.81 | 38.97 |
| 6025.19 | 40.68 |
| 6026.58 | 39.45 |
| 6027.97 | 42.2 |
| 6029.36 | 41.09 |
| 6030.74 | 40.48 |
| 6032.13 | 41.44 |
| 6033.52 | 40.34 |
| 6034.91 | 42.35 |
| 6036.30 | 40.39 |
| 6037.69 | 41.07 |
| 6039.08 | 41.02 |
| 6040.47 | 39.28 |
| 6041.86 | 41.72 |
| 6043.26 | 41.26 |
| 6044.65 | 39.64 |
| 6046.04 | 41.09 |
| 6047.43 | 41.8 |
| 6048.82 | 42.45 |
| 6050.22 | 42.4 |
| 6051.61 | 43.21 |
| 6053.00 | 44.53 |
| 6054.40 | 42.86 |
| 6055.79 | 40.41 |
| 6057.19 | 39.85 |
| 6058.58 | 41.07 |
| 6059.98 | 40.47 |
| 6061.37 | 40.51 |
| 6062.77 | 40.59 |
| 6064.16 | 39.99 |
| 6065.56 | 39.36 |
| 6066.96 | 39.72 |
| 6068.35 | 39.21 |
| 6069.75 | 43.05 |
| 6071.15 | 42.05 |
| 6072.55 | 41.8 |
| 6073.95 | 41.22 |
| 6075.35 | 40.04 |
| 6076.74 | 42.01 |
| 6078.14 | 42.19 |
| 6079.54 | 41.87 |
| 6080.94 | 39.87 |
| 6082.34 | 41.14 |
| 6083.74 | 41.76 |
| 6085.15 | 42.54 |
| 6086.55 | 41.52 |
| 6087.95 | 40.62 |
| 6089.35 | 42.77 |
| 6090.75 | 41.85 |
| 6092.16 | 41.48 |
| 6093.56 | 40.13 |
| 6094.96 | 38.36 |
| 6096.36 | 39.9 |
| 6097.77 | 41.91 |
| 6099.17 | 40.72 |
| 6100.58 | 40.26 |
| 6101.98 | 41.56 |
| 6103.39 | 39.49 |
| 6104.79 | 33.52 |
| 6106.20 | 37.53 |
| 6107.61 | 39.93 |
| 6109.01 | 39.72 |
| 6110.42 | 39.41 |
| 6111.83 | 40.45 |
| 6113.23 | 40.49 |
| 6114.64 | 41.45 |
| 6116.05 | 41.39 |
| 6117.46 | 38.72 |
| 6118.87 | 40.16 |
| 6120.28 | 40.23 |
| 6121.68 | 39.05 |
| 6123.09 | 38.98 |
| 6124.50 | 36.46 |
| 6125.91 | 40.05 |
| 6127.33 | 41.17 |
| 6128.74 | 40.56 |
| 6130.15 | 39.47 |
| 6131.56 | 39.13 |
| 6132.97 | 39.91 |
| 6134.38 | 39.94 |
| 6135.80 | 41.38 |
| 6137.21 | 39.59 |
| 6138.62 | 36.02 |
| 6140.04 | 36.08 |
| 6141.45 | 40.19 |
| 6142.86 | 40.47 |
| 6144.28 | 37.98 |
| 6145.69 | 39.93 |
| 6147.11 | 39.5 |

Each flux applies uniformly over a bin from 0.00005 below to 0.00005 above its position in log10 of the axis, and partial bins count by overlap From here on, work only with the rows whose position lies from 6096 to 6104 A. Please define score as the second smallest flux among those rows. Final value 39.9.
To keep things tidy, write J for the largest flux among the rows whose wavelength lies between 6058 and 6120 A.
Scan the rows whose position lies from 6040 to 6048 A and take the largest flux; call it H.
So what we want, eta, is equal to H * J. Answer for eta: 1799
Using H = 41.8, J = 43.05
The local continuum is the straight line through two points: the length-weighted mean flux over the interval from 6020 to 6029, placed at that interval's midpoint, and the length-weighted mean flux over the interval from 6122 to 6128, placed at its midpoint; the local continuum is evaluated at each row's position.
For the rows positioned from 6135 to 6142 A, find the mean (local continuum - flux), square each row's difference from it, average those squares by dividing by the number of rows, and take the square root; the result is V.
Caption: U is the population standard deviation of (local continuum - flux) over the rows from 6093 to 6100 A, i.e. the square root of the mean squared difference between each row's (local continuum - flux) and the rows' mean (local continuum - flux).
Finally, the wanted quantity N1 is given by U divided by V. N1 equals 0.53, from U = 1.17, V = 2.2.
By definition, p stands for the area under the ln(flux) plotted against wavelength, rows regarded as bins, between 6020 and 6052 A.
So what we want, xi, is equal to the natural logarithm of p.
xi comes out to 4.78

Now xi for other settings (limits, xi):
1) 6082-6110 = 4.64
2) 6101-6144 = 5.06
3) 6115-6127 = 3.79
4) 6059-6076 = 4.14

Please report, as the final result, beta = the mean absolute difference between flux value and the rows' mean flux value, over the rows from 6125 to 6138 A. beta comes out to 0.6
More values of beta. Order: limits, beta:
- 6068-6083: 0.9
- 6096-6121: 1.2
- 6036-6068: 1.0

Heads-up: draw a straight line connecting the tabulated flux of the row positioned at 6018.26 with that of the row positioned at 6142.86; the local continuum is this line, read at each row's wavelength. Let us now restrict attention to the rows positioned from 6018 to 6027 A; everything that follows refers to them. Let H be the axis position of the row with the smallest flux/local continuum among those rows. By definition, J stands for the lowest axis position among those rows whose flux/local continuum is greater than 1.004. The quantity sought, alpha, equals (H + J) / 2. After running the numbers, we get 6021.0 A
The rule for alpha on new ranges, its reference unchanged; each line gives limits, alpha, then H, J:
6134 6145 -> 6137.2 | 6138.62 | 6135.80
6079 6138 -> 6092.2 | 6104.79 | 6079.54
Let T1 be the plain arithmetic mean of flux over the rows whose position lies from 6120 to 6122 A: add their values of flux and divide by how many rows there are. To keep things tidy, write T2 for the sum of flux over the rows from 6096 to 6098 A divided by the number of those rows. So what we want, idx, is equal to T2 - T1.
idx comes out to 1.3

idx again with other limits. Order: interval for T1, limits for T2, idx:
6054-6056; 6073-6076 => -1.0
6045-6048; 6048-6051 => 1.0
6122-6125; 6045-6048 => 3.7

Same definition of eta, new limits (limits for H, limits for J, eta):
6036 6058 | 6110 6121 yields 1846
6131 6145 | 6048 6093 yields 1843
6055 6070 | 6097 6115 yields 1804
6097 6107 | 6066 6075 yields 1804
